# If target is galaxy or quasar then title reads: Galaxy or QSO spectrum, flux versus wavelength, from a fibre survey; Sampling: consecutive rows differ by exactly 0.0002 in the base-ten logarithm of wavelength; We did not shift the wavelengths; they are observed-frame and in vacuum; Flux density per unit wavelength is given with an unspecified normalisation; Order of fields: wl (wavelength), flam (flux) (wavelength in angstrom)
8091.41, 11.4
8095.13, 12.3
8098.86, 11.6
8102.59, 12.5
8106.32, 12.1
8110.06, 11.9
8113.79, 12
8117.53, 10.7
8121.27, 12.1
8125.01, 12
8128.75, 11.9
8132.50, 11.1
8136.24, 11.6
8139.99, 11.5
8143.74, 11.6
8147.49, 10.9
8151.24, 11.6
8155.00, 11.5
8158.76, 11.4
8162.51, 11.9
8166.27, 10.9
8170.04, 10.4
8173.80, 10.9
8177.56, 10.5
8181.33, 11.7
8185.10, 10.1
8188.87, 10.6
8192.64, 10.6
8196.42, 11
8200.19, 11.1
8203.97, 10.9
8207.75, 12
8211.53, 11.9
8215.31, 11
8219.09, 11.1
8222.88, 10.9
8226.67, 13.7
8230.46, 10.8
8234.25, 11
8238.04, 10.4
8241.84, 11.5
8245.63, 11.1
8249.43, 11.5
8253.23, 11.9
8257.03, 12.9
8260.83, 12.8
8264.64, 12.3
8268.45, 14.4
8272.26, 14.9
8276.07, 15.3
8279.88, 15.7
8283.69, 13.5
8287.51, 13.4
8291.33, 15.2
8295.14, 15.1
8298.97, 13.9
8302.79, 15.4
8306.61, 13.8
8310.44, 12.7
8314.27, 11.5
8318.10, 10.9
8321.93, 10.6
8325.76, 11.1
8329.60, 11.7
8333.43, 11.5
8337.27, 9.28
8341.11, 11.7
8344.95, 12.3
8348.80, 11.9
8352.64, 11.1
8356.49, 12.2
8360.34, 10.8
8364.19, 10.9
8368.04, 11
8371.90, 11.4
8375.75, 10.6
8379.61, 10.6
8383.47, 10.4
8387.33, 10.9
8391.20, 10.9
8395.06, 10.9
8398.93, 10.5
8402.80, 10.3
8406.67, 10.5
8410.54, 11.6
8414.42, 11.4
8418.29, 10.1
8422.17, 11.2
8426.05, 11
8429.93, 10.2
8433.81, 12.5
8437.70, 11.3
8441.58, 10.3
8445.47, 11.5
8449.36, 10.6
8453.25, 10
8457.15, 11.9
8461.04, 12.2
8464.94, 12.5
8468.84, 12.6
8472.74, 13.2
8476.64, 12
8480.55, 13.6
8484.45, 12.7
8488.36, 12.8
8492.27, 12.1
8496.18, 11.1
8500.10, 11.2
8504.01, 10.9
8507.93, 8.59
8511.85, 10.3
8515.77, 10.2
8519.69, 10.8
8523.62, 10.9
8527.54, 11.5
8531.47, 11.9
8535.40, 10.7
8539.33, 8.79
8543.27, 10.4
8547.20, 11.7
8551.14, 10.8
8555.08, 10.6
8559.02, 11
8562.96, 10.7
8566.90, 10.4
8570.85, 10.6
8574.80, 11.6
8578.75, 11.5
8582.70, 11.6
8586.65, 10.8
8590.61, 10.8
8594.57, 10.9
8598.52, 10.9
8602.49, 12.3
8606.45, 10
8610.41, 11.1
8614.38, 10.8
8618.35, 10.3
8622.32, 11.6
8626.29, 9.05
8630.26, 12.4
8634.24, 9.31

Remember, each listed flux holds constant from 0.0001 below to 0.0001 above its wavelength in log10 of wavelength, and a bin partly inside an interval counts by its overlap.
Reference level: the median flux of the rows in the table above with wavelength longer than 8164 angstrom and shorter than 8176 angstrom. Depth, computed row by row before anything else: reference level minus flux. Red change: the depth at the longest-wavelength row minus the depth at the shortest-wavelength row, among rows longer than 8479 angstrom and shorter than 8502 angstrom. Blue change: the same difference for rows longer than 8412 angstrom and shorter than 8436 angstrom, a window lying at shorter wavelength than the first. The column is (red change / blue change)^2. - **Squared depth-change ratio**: 4.8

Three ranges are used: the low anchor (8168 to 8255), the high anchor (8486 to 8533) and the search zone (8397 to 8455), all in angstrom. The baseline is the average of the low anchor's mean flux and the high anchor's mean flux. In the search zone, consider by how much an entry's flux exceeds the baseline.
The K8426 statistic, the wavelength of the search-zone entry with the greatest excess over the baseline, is 8433.81 angstrom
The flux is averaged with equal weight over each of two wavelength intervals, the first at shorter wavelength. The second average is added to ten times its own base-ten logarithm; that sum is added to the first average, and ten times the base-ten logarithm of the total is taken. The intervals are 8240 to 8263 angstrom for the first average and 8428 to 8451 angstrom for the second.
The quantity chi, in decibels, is 15.2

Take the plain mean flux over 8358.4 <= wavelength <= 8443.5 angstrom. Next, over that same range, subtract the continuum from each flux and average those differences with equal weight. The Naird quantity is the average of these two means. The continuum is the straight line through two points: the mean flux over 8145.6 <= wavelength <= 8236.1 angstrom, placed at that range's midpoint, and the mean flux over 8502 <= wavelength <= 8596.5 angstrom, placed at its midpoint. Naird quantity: 5.4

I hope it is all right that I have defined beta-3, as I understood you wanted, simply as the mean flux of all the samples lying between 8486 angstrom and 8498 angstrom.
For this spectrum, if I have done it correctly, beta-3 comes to 12.0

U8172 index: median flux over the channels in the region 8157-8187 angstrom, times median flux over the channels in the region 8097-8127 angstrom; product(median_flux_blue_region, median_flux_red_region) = 130.8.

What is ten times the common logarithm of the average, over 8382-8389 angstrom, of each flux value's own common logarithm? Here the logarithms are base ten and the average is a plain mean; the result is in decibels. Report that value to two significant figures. 0.12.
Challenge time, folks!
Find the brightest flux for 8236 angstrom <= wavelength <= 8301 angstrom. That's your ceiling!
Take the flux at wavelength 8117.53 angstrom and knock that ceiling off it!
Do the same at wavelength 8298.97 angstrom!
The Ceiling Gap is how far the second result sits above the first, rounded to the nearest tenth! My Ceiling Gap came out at 3.2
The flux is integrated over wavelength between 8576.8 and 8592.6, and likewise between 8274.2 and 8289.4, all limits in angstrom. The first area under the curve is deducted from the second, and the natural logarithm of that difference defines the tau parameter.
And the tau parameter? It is 3.8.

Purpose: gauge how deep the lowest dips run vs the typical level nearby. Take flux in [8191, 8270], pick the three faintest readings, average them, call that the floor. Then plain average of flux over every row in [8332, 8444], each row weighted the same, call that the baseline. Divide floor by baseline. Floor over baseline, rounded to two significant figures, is 0.96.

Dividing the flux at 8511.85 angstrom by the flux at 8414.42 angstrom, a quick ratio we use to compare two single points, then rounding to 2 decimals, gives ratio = 0.90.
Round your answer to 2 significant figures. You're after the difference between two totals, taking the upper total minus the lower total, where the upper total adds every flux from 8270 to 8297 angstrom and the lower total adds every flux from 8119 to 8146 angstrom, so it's 21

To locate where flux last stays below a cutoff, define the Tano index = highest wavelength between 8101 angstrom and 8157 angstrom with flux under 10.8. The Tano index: 8117.53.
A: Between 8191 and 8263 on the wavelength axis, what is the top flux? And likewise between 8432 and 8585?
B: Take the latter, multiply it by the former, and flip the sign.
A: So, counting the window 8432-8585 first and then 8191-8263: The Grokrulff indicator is -186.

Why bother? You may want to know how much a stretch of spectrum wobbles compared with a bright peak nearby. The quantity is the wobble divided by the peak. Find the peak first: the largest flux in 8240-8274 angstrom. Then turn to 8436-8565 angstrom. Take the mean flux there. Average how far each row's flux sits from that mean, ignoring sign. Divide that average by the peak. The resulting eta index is 0.060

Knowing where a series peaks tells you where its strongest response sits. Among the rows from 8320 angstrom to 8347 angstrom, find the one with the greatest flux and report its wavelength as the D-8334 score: 8344.95 angstrom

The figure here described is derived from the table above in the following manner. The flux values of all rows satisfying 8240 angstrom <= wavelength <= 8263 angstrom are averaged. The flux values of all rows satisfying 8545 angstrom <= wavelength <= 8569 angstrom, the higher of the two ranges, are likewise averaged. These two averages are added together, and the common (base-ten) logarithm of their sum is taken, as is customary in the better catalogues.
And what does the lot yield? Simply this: 1.36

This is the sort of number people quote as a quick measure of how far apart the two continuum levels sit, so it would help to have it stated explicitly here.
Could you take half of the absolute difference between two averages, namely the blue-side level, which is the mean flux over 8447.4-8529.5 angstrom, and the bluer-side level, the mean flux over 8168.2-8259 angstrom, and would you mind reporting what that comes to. 0.14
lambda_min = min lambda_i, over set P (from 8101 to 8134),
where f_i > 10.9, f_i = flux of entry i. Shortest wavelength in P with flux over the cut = 8102.59 angstrom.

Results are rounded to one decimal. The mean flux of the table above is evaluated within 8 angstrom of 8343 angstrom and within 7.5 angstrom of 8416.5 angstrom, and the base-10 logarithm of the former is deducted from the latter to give 10.0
